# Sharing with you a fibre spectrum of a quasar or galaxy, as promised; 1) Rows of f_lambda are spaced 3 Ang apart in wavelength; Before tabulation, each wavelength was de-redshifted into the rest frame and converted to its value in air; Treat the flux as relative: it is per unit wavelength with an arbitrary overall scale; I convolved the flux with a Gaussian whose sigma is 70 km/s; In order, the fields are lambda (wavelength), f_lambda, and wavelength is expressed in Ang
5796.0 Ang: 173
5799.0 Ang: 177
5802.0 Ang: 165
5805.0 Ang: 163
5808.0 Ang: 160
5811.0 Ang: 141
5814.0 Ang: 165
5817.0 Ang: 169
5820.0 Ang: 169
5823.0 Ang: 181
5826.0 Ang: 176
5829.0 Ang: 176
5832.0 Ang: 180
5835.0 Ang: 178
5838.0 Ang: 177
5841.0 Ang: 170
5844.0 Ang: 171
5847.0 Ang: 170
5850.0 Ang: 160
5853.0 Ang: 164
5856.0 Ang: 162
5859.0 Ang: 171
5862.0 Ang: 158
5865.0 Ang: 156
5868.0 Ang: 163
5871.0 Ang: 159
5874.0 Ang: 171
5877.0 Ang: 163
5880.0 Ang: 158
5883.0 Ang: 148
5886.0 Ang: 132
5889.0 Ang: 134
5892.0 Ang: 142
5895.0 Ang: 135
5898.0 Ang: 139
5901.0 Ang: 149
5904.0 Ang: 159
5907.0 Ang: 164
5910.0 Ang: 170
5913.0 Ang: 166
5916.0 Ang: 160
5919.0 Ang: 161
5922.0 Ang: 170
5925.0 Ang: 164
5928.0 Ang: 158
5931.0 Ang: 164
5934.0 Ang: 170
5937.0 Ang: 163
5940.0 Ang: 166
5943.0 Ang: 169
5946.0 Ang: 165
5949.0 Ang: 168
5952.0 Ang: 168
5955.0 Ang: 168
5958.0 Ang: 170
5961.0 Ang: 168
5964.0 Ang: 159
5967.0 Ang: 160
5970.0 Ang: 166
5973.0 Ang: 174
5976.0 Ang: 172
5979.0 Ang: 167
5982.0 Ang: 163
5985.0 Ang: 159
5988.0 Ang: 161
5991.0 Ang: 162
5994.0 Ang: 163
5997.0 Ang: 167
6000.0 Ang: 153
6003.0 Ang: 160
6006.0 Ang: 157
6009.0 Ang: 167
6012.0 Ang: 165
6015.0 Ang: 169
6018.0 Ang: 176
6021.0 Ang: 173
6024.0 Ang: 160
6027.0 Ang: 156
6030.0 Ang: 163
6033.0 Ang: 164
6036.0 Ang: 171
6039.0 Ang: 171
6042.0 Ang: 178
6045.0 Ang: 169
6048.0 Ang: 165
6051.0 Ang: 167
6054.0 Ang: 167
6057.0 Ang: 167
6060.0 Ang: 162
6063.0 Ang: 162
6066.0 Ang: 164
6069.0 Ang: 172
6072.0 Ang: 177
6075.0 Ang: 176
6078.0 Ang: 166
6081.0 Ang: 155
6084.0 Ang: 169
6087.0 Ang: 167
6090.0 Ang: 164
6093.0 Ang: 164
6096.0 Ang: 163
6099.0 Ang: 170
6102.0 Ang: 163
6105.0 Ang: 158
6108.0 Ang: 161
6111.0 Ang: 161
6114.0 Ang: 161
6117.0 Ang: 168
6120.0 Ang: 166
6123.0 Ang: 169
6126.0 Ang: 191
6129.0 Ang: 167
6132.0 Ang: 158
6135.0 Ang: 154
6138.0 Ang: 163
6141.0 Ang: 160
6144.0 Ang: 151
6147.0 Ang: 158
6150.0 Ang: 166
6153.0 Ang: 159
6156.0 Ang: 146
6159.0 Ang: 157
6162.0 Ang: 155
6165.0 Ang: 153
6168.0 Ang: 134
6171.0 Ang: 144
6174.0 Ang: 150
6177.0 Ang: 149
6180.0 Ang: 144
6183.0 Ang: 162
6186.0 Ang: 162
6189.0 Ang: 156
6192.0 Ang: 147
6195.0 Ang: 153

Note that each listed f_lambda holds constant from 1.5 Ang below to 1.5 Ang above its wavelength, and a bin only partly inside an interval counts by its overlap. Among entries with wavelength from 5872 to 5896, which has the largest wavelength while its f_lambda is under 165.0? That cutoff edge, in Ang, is 5895.0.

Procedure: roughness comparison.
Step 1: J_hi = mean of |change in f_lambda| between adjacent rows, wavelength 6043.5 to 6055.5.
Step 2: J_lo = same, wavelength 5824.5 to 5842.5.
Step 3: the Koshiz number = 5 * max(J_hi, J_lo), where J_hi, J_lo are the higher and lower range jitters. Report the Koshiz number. 14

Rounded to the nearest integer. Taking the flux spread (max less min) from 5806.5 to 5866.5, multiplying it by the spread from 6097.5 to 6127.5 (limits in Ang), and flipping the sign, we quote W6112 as -1320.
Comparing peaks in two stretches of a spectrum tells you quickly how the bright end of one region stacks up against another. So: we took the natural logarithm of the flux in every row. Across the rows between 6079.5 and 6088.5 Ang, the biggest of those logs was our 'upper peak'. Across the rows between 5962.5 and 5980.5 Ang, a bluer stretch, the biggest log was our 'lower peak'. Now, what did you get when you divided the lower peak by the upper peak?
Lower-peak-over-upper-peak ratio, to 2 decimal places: 1.01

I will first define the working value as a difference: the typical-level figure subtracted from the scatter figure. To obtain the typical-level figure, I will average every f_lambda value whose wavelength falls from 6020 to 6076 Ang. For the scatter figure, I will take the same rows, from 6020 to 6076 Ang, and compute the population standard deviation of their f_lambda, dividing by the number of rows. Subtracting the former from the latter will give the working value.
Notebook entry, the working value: -162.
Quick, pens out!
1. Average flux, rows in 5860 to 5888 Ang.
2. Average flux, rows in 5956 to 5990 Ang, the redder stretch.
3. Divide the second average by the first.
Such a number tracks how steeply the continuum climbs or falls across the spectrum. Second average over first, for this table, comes 1.06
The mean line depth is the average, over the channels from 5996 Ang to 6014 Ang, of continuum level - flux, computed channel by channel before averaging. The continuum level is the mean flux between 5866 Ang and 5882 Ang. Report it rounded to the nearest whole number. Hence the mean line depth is 1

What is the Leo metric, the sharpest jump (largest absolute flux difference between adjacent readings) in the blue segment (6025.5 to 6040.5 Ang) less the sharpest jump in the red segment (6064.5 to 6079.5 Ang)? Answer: -3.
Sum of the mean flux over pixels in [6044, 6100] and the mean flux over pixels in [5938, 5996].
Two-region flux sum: 332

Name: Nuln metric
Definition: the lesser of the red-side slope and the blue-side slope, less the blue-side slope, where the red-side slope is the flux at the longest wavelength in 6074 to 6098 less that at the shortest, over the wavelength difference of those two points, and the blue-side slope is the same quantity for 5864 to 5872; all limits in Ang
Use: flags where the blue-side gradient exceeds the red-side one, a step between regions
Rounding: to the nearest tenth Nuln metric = -1.1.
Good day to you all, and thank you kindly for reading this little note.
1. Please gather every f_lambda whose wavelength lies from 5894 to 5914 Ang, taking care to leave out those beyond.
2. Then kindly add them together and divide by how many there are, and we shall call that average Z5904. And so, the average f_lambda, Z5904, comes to 155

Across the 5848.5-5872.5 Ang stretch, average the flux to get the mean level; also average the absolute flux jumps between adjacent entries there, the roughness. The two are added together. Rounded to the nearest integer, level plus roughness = 167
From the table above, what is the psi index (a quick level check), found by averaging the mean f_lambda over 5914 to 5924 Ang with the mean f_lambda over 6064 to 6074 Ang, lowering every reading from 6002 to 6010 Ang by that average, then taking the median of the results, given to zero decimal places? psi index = -7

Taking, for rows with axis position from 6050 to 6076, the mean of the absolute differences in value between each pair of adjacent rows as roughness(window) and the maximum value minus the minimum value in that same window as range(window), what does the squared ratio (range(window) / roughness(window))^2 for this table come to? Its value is 32.7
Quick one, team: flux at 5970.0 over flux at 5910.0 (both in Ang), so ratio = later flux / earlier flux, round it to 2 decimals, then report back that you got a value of 0.98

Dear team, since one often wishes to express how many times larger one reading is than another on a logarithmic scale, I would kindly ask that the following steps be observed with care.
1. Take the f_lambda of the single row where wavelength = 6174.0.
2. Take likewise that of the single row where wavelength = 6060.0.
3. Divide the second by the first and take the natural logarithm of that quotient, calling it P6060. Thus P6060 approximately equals 0.077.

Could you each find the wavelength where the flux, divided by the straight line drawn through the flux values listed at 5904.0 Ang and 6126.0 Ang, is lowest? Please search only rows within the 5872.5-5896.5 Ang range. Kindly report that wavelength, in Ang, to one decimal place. 5886.0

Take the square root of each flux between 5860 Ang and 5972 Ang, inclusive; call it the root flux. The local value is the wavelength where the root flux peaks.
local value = 5874.0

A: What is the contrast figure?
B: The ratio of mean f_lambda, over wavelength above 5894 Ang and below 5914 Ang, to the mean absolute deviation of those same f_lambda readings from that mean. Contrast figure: 13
